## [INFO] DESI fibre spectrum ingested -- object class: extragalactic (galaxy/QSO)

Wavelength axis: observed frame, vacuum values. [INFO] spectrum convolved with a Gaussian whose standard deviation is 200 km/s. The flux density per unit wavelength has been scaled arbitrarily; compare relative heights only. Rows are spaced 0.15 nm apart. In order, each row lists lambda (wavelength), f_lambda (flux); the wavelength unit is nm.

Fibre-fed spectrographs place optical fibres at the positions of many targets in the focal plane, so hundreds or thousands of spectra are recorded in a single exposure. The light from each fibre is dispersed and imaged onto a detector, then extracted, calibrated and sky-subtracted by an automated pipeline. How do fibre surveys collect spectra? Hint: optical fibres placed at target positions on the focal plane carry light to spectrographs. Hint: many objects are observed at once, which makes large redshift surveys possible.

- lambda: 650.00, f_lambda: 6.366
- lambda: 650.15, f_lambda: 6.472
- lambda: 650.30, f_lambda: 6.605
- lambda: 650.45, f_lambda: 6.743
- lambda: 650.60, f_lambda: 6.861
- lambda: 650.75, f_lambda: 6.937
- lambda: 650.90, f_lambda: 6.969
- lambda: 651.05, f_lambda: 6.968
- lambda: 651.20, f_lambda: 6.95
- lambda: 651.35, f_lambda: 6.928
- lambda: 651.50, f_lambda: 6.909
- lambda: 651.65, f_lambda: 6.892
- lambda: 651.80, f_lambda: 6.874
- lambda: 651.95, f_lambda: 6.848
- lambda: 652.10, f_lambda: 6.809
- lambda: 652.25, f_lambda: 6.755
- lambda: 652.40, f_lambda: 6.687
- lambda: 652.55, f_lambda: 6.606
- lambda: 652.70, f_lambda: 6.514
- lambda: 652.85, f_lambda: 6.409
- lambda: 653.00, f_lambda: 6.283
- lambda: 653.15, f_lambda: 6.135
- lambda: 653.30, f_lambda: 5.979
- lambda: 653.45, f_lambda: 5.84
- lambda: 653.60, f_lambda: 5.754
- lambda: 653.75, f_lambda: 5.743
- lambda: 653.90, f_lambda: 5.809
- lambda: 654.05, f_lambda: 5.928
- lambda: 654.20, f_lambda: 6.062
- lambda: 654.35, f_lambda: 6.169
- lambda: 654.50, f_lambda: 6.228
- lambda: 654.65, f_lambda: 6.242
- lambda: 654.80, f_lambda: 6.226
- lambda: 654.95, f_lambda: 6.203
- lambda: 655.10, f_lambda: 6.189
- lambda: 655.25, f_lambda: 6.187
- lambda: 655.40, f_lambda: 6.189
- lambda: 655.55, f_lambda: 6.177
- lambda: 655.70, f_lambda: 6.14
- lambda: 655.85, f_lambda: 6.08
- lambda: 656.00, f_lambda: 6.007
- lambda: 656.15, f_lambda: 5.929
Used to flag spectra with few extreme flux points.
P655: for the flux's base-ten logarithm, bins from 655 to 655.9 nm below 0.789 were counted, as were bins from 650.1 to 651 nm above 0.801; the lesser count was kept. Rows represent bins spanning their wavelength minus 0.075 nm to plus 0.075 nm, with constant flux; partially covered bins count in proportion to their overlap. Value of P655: 2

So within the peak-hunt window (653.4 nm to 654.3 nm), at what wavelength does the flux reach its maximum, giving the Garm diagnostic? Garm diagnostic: 654.20 nm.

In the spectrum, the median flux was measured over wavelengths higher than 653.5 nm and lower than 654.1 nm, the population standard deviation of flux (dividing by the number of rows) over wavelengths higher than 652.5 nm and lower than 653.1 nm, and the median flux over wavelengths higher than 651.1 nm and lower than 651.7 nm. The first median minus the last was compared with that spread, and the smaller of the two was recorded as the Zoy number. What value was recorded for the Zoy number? -1.14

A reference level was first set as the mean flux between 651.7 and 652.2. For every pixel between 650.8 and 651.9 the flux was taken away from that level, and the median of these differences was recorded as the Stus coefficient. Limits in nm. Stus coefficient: -0.1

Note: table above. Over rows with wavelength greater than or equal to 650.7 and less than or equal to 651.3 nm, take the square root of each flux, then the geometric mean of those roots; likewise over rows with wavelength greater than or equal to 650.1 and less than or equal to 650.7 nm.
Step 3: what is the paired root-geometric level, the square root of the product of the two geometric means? 2.61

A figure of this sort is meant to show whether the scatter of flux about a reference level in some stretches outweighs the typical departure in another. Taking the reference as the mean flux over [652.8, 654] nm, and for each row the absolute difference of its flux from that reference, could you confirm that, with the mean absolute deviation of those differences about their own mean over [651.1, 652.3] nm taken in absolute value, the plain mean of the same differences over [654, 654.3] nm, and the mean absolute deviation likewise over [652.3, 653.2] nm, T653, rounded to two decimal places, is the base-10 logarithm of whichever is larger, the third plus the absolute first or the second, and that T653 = -0.67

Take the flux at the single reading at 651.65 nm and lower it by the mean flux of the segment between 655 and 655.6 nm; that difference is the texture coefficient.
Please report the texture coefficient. 0.7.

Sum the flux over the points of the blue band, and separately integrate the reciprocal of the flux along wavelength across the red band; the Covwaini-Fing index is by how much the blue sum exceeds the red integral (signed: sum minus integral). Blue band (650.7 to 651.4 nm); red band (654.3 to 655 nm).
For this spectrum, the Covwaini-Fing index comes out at 35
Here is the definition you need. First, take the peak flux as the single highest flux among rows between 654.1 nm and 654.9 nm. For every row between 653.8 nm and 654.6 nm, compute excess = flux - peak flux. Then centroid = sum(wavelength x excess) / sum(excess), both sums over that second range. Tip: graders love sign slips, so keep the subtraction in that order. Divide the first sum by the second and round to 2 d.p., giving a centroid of 654.04 nm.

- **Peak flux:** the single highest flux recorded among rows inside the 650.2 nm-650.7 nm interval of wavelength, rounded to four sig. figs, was 6.861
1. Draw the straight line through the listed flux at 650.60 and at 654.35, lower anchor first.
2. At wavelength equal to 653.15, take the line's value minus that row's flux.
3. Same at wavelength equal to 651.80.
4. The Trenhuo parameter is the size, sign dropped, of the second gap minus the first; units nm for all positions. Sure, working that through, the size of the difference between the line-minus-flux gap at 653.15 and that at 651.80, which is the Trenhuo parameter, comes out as 0.49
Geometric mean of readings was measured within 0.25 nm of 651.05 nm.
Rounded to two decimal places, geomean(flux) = 6.96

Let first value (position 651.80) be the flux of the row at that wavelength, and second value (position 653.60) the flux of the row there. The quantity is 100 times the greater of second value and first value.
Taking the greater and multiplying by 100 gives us 687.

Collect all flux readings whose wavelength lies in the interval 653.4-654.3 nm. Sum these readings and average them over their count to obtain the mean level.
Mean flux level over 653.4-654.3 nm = 5.9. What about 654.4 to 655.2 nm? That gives 6.2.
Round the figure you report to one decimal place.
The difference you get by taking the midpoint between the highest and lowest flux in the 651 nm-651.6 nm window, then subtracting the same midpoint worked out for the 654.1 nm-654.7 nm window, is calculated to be 0.8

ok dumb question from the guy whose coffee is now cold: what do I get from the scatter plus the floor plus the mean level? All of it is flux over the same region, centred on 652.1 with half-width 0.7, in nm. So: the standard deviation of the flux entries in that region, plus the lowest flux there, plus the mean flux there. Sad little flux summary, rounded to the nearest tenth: 13.4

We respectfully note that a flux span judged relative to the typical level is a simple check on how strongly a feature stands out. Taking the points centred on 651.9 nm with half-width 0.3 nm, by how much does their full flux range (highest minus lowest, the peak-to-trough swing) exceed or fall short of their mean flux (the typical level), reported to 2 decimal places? -6.77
